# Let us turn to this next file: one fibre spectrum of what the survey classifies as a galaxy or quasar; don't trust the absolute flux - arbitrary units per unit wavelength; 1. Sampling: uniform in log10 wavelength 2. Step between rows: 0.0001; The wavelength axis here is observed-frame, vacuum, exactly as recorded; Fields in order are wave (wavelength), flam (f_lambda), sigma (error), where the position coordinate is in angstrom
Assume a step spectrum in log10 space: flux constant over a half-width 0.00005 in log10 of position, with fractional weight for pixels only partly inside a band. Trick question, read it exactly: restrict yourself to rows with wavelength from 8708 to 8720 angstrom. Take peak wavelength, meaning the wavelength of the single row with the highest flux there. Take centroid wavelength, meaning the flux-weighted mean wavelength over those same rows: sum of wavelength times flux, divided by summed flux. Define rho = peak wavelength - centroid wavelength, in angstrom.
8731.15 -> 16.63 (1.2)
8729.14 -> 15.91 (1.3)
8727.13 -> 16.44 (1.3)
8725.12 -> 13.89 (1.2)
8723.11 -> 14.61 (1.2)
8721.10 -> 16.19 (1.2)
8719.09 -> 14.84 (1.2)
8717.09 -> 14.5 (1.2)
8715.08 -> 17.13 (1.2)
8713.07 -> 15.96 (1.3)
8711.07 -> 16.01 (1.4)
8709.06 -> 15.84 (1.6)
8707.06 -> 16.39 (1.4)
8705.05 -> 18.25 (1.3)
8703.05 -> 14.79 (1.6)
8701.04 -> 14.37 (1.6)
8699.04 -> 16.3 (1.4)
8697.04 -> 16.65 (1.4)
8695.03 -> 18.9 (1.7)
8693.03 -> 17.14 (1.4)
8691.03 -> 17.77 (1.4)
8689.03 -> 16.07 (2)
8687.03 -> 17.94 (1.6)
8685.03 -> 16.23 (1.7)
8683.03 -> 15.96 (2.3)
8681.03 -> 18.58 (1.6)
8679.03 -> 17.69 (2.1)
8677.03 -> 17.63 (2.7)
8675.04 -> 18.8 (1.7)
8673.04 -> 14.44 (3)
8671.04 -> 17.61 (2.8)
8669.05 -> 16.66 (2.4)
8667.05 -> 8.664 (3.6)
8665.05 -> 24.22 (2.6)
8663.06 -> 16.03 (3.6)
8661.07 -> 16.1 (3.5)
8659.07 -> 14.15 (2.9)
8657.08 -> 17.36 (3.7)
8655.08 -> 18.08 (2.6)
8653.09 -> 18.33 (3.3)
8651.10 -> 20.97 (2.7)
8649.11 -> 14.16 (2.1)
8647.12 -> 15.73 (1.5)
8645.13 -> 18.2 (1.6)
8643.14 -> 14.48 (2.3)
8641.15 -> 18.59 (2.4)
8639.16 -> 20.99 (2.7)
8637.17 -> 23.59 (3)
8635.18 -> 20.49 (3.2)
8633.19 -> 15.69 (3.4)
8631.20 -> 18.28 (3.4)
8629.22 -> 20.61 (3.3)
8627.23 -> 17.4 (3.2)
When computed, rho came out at 1.1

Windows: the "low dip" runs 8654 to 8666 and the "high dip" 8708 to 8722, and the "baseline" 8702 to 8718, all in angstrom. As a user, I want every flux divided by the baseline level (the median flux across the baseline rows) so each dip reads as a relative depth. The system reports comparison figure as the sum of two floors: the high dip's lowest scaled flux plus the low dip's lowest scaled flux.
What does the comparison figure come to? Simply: 1.79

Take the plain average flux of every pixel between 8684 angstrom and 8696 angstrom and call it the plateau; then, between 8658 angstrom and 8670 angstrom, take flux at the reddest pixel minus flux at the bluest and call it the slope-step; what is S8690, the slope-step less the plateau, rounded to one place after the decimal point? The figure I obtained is -14.8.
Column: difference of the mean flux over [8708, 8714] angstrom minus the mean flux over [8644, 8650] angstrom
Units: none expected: -0.1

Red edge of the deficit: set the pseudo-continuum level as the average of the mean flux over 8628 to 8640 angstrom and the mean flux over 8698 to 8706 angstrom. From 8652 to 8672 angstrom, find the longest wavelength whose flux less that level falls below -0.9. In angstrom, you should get 8669.05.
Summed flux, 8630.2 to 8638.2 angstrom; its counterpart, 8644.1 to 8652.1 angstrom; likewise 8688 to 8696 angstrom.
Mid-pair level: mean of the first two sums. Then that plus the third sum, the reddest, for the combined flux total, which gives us 143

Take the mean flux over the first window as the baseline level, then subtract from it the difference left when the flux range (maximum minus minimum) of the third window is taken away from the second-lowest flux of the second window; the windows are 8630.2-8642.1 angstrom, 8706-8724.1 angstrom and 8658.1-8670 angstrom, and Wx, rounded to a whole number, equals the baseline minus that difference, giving 21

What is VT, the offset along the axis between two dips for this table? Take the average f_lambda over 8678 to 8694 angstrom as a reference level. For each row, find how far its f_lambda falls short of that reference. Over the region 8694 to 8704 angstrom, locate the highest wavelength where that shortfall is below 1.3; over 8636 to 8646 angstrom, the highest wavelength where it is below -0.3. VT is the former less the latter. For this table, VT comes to 53.9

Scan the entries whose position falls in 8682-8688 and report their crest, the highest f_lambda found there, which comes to 17.94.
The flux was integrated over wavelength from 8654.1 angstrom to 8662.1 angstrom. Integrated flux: 131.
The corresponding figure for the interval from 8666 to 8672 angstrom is 86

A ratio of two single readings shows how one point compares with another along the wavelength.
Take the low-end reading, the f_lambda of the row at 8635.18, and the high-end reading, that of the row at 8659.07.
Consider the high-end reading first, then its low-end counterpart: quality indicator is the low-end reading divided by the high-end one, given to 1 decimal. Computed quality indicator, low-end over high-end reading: 1.4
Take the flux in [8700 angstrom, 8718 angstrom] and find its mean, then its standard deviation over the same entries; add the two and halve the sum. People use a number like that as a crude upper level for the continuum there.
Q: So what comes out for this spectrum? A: 8.6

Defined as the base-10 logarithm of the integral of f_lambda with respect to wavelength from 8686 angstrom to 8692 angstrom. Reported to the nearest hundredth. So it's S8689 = 2.02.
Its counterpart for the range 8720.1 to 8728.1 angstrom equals 2.09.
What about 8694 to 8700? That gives 2.02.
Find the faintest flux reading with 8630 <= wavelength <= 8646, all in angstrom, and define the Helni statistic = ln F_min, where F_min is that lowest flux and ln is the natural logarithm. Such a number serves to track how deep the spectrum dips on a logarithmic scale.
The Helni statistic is 2.67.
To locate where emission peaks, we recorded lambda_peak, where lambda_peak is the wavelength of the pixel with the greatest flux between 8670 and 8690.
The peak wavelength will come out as 8675.04 angstrom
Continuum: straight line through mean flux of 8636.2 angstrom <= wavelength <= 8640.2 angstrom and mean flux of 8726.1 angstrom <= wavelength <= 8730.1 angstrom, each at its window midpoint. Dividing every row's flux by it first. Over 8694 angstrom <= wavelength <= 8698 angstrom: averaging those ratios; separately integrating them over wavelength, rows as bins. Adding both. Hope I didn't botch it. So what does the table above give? 4.84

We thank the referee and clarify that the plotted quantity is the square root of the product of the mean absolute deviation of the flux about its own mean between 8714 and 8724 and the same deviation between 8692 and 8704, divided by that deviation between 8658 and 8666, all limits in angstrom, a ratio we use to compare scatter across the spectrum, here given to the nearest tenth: 0.3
